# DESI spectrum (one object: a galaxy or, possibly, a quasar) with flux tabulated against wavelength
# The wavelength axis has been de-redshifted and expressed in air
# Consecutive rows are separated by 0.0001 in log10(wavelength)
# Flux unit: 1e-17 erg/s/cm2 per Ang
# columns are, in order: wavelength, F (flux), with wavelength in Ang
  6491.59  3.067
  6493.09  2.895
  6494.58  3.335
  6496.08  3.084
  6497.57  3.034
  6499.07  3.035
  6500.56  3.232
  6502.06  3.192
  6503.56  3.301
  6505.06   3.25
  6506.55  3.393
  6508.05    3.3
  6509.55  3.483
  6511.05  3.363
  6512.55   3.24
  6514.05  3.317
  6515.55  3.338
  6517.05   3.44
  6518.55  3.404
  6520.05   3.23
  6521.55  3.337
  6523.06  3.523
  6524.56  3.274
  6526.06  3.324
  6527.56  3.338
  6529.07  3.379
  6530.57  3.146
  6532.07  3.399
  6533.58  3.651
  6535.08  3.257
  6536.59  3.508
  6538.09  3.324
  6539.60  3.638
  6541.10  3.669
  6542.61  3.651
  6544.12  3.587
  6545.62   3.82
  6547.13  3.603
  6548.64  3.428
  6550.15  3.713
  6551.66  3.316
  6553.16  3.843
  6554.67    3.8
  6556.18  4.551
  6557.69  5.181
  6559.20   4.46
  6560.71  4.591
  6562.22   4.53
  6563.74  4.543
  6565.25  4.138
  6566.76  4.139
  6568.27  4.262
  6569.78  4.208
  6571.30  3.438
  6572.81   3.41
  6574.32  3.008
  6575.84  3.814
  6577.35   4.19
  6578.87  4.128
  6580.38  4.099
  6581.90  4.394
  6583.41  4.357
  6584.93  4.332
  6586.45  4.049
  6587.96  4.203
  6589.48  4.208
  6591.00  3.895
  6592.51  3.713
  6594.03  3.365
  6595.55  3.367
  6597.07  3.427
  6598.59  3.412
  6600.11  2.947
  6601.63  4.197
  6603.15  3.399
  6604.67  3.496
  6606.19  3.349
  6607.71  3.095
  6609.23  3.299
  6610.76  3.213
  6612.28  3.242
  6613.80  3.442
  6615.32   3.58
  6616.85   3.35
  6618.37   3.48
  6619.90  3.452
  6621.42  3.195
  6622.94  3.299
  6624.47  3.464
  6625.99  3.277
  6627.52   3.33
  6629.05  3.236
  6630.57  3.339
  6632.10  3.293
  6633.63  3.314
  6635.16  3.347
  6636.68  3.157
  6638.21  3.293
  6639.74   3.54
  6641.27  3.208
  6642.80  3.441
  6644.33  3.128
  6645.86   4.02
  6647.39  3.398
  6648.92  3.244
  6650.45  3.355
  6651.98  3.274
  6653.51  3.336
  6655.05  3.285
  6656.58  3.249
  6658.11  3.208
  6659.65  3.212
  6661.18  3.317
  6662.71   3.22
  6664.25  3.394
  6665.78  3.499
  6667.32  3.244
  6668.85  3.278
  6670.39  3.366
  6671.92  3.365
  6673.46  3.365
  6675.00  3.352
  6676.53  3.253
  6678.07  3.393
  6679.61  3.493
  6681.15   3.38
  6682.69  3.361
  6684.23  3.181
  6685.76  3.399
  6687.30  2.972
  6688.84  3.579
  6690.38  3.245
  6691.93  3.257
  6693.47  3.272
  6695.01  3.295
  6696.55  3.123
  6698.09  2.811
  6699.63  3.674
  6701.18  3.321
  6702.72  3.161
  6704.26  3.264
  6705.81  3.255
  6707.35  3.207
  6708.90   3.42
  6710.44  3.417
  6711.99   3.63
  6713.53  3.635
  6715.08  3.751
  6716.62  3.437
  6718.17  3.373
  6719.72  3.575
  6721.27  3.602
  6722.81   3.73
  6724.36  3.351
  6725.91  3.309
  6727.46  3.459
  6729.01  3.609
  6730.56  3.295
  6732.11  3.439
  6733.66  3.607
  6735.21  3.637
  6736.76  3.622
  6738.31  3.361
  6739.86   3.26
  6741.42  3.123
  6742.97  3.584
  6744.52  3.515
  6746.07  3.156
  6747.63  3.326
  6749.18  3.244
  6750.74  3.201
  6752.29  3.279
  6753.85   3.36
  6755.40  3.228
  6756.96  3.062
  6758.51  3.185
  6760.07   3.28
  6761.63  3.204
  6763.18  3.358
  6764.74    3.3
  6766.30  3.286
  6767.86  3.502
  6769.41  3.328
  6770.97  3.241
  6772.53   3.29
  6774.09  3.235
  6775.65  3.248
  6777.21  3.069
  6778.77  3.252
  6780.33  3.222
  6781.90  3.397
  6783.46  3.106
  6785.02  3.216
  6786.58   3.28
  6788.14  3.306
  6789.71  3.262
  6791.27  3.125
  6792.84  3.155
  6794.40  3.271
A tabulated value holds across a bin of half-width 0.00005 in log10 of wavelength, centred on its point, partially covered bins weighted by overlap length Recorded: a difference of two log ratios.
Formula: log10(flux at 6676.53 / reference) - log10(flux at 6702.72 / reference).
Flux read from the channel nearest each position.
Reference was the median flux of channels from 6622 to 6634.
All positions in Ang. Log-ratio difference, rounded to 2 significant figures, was 0.012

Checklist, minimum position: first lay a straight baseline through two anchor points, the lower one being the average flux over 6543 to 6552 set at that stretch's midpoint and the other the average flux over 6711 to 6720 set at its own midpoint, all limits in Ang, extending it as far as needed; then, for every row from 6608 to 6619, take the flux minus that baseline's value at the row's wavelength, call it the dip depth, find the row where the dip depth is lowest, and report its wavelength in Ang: 6610.76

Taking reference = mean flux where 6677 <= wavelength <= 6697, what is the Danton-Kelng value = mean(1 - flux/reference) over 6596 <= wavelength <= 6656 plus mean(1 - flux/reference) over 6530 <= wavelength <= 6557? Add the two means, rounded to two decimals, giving -0.11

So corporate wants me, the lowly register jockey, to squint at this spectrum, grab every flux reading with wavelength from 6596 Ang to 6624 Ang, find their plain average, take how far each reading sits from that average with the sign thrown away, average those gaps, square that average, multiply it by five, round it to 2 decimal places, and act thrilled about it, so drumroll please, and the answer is 0.13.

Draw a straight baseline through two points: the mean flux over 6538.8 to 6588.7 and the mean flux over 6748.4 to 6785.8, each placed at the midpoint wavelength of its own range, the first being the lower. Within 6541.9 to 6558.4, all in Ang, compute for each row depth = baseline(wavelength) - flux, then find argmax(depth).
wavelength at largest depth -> 6551.66 Ang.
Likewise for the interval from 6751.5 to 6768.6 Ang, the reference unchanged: 6756.96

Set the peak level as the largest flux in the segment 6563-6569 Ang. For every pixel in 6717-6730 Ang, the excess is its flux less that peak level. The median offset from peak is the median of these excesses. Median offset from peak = -1.03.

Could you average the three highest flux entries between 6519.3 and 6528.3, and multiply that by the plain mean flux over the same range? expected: 11.3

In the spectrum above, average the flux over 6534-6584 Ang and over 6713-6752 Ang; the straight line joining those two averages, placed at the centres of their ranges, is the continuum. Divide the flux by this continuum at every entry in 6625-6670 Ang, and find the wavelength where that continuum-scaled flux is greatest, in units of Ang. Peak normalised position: 6645.86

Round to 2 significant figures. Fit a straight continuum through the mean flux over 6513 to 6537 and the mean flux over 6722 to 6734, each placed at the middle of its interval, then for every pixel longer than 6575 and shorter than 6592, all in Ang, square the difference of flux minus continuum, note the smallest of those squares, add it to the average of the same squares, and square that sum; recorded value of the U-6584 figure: 0.60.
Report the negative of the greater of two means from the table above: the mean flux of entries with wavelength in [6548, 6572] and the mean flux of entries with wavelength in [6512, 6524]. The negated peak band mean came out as -4.1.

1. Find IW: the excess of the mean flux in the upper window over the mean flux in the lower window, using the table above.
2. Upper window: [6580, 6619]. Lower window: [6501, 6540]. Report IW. 0.29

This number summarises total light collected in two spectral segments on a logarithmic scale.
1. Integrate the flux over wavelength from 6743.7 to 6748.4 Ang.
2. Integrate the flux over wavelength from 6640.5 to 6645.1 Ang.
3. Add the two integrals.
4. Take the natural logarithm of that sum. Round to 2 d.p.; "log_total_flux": 3.42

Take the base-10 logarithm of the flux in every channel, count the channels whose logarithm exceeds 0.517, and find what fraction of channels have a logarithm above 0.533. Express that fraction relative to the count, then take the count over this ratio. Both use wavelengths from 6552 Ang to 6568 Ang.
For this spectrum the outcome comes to 100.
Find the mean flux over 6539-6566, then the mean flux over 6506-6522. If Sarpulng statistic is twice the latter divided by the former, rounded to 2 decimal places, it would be 1.67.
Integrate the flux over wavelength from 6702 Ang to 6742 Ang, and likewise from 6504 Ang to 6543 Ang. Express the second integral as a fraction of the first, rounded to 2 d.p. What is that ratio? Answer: 0.96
